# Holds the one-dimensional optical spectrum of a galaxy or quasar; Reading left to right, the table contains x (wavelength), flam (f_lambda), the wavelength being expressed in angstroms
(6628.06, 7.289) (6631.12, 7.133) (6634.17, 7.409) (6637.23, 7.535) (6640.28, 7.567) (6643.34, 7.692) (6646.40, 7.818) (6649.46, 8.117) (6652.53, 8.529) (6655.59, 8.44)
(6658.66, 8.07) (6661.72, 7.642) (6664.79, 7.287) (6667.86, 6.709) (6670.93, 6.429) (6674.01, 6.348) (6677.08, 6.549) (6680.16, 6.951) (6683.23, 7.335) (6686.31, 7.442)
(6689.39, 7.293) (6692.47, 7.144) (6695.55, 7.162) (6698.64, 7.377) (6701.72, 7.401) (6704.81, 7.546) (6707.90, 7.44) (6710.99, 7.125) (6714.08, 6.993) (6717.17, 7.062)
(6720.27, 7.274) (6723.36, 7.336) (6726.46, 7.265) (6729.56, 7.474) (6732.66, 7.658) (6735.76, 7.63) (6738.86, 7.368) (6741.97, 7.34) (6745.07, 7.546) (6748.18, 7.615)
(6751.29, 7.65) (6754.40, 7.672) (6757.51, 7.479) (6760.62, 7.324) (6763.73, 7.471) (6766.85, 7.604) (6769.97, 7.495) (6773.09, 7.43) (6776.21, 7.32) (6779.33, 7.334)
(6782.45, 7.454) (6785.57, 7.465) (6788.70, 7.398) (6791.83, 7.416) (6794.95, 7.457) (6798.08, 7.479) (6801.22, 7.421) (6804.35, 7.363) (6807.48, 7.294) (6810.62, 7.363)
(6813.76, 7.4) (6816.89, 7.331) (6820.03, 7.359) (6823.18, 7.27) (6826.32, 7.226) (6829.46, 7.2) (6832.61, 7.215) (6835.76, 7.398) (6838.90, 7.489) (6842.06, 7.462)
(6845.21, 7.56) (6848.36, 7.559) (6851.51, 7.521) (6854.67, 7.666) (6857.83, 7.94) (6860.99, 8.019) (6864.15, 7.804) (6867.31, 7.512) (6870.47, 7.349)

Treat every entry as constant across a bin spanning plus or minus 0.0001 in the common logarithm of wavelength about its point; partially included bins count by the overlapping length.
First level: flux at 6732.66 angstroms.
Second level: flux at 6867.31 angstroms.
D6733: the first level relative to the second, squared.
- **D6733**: 1.04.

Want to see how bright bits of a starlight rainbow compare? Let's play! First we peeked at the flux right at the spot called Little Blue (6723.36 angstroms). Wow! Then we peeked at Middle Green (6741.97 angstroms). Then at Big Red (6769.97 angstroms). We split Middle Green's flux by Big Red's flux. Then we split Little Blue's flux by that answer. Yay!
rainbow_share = 7.49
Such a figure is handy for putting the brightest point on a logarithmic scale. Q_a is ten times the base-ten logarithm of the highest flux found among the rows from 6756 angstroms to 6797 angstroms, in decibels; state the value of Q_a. 8.81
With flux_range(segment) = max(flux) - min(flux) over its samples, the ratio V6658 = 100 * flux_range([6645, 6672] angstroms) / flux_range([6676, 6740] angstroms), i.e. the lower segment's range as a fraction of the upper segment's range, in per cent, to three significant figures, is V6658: 189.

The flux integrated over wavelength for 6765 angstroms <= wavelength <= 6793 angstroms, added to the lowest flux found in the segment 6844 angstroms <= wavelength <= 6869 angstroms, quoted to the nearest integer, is 216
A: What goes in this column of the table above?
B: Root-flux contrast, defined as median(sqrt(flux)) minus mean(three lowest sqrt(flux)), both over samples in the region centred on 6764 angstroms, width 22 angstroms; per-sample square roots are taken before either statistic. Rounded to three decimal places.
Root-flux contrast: 0.013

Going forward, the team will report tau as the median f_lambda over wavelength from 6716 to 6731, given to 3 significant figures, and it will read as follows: 7.27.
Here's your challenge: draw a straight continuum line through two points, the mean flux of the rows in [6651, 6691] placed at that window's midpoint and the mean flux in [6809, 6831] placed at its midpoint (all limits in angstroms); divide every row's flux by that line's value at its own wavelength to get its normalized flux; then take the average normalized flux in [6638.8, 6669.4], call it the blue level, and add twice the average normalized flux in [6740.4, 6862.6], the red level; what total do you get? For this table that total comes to 3.11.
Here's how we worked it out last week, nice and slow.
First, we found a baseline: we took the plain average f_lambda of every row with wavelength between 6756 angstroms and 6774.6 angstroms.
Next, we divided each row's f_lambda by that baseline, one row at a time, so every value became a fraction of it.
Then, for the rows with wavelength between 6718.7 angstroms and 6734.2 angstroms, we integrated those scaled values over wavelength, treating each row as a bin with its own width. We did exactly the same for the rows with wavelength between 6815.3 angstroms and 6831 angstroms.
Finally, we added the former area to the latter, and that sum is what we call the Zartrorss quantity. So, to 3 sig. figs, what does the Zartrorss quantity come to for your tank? 30.7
